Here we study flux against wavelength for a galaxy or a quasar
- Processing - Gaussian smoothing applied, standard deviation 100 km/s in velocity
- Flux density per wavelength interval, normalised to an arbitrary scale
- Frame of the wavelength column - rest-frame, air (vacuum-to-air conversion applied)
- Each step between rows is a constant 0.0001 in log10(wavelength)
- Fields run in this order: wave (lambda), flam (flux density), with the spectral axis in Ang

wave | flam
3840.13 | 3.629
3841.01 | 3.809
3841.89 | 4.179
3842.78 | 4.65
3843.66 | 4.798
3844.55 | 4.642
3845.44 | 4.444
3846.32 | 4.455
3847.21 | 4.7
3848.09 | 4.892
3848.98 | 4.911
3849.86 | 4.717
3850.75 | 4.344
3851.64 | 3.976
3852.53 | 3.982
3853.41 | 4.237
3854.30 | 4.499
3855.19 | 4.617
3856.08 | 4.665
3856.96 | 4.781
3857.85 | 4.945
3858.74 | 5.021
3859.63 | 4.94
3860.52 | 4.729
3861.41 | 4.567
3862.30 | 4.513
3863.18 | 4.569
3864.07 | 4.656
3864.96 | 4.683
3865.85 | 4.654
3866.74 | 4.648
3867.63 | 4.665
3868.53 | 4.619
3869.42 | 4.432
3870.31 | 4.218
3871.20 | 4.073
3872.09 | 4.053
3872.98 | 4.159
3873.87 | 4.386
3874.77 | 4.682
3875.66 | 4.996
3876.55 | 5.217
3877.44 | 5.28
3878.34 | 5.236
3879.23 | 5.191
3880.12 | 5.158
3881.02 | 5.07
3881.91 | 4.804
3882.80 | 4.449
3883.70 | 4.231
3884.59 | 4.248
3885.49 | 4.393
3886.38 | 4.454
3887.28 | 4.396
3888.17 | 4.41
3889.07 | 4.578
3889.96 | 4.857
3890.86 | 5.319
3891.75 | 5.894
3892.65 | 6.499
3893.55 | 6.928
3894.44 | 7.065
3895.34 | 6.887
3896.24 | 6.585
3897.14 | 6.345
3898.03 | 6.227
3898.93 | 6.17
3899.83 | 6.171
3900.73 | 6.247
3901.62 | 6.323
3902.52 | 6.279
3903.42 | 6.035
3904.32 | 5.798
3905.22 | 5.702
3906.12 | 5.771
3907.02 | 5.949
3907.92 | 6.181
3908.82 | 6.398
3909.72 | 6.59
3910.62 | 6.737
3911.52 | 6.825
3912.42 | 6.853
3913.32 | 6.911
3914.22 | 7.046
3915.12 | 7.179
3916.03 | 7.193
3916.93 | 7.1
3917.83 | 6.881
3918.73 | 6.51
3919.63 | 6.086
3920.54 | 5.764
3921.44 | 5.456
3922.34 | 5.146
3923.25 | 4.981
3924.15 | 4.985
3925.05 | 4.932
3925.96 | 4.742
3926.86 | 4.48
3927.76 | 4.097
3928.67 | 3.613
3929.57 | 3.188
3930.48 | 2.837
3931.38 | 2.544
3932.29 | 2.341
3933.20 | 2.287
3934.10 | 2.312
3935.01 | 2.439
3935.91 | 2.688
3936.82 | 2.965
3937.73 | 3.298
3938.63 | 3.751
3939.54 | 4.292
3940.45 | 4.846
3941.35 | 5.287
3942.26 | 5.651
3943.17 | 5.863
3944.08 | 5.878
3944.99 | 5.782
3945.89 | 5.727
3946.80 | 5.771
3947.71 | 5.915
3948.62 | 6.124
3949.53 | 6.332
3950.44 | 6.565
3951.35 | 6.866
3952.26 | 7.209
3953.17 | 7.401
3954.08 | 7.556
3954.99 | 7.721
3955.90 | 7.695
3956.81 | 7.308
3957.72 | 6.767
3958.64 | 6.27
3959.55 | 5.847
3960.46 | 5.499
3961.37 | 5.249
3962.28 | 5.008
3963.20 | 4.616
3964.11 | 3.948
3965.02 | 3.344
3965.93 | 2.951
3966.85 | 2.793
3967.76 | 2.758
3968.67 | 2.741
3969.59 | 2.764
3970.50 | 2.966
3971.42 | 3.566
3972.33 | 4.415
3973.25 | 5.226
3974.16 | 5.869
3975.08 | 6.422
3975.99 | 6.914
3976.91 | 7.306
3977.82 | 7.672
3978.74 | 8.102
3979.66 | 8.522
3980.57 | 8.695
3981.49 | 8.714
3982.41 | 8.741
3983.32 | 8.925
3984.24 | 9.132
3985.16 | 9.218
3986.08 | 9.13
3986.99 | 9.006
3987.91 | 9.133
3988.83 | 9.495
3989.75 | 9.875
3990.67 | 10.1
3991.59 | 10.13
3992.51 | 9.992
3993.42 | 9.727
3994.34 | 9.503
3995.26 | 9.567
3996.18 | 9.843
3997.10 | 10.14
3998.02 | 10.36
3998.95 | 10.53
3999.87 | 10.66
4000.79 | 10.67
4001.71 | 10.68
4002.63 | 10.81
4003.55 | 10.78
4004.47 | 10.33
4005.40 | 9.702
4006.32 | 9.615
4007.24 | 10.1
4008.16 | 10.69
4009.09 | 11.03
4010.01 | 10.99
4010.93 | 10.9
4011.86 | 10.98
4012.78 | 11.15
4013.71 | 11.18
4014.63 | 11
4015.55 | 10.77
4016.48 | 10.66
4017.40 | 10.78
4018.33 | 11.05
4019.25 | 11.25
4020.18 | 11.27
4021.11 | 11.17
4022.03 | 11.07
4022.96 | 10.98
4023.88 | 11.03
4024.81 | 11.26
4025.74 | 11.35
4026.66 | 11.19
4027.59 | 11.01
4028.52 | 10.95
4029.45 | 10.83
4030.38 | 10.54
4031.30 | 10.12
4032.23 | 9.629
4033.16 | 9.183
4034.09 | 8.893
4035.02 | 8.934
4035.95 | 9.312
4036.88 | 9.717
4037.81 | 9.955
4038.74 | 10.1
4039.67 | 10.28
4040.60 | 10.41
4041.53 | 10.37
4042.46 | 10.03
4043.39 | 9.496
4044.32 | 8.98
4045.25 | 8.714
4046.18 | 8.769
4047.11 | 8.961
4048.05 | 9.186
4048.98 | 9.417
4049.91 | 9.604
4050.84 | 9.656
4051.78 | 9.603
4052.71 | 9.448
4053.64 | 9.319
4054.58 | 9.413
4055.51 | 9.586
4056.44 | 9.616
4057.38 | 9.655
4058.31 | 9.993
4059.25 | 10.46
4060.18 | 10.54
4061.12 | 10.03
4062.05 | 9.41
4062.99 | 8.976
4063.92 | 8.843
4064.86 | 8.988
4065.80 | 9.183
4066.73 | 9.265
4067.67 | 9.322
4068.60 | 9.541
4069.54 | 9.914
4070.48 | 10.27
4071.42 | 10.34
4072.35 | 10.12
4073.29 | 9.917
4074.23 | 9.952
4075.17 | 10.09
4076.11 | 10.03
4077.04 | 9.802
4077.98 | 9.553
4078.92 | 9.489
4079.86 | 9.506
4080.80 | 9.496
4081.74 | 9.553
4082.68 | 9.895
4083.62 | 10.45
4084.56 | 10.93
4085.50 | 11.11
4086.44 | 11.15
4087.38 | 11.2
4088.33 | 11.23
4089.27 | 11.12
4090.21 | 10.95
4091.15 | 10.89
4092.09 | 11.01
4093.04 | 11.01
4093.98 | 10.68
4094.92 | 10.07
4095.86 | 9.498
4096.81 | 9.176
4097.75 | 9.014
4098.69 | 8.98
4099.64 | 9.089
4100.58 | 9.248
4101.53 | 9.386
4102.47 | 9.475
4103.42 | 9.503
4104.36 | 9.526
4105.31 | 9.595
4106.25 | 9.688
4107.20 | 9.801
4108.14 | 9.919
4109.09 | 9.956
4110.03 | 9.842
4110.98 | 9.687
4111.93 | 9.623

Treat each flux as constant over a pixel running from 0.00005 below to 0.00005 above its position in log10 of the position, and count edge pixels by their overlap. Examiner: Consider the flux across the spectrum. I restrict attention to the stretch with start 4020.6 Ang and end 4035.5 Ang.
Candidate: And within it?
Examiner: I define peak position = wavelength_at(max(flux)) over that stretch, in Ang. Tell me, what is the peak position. 4025.74 Ang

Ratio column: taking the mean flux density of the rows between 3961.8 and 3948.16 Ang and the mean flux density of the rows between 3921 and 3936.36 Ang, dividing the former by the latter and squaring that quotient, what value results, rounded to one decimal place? 3.3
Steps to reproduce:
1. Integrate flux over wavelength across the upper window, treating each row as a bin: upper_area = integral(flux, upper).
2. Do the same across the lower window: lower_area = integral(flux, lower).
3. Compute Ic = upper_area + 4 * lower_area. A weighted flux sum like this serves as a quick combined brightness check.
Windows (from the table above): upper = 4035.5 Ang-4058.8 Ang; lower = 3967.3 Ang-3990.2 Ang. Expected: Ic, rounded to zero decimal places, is 866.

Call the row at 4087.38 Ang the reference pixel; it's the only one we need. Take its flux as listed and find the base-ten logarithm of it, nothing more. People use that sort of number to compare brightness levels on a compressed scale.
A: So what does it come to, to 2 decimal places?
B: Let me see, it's 1.05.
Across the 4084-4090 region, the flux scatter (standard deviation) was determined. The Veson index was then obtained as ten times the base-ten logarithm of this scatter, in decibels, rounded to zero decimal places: -10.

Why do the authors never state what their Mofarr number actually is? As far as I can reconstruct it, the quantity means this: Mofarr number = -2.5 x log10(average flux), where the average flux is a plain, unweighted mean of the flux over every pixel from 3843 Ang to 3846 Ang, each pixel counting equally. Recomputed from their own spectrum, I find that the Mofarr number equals -1.66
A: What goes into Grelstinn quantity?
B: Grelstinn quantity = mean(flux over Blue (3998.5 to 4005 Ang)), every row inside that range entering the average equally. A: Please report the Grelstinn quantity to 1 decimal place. 10.6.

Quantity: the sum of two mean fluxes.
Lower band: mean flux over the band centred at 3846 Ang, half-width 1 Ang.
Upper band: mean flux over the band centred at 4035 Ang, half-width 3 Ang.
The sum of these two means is 13.8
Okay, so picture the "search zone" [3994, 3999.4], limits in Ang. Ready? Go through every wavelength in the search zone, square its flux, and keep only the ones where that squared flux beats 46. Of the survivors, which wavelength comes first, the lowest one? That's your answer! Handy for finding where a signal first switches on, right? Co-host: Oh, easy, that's 3994.34 Ang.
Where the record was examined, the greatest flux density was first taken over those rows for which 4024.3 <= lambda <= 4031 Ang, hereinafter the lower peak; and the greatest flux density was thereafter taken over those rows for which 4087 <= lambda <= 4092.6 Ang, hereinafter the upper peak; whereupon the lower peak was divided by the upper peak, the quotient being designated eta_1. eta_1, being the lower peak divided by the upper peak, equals 1.01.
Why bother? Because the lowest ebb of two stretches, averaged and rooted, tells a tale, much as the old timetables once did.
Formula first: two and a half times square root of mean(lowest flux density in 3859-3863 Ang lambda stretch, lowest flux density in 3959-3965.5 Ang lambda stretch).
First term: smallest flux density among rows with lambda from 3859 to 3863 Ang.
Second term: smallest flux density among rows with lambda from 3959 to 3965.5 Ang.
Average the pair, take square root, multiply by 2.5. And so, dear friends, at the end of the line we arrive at 4.96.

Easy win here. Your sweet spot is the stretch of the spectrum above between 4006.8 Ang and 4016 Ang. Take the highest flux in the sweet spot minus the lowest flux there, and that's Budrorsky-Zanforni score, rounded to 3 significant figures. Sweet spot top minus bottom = 1.08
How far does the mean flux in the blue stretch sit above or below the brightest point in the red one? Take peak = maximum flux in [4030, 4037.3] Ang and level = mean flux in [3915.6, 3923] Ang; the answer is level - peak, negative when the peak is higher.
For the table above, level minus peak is -4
